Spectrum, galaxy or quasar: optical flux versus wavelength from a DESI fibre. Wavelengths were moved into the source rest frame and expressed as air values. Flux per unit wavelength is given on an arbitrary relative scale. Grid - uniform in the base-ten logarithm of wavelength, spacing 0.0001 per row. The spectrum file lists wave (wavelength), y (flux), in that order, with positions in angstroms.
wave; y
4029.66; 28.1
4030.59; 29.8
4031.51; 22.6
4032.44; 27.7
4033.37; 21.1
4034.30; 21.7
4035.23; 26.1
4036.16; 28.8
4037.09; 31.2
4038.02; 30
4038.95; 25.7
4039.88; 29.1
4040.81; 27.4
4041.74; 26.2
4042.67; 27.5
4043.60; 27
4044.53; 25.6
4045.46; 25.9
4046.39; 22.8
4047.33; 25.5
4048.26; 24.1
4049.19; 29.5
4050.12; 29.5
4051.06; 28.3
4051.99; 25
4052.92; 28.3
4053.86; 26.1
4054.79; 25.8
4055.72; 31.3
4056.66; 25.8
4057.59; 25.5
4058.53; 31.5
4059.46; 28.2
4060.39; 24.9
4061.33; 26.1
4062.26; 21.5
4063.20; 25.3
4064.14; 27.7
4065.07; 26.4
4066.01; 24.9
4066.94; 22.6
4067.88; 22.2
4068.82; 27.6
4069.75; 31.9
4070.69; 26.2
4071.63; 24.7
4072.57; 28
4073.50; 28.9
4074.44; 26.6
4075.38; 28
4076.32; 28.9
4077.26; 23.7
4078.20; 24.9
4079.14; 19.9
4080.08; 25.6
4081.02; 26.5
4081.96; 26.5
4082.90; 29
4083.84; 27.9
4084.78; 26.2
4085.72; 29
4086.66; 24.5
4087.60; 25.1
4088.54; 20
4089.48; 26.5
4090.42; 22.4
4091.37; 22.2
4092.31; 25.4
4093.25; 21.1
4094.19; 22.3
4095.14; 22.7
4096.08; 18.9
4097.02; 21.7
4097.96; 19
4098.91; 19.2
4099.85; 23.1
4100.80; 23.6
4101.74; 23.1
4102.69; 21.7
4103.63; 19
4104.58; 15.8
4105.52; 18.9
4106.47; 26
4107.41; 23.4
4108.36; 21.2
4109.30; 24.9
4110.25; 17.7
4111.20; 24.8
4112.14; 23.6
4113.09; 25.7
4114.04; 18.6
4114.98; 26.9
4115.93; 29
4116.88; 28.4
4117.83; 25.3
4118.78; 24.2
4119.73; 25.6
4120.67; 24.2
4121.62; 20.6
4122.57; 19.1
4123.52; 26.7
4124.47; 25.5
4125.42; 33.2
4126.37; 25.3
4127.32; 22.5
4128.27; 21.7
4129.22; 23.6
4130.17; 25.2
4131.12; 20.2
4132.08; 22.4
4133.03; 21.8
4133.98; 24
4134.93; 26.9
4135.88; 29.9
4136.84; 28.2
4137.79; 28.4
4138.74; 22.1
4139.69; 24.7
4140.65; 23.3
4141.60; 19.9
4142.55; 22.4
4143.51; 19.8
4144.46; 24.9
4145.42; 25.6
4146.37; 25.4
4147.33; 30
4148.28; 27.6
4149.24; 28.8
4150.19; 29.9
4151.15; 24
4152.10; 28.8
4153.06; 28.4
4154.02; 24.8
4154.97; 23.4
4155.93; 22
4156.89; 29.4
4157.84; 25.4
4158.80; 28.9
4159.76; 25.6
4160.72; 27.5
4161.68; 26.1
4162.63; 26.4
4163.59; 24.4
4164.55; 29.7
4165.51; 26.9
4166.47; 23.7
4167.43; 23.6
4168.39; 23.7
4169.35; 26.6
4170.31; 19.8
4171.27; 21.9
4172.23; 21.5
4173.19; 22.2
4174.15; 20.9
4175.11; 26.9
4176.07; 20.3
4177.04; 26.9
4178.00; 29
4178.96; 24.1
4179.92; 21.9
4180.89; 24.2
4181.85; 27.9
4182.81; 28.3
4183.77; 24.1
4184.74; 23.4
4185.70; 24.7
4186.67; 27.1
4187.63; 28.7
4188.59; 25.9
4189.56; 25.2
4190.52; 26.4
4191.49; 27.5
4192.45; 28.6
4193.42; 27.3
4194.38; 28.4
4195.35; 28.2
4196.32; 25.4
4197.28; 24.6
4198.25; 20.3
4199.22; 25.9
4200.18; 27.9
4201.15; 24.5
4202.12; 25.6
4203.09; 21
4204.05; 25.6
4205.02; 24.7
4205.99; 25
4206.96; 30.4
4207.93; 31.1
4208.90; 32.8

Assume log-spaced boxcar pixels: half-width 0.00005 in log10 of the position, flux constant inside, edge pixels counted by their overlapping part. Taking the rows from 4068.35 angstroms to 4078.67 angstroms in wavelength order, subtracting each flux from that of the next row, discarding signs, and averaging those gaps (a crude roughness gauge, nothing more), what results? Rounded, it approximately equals 2.67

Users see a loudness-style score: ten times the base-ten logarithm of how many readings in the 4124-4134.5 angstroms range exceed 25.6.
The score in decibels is 0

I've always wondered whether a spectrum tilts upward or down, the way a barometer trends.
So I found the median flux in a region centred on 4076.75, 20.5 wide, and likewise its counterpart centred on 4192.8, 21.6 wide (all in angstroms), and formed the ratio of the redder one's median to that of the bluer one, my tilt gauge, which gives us 0.98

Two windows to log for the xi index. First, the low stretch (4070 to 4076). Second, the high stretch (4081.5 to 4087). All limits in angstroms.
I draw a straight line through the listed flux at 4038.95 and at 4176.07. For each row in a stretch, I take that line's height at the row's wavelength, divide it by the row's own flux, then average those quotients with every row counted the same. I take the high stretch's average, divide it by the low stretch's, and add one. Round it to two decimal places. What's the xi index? 1.98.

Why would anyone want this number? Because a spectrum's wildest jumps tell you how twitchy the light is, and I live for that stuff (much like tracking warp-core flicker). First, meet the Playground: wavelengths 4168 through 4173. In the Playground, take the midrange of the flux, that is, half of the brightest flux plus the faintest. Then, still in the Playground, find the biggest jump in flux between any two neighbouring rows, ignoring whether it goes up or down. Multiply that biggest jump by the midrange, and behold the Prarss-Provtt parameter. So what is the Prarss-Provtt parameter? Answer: 158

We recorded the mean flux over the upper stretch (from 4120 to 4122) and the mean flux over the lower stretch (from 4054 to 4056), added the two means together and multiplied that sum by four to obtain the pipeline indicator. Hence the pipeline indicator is 204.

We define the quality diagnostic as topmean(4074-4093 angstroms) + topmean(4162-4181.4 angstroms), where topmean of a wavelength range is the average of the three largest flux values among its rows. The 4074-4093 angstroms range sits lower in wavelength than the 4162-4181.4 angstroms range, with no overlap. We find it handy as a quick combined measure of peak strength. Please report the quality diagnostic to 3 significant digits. 57.5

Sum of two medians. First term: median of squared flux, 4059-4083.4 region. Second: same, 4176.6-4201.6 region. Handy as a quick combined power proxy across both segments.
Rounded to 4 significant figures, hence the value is 1376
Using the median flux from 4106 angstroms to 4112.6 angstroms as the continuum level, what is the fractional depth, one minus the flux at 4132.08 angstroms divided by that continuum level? 0.05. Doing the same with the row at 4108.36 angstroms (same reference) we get 0.10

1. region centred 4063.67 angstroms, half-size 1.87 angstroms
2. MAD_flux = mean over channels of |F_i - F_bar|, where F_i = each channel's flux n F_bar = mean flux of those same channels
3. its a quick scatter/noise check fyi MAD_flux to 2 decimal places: 1.86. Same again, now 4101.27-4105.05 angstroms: 2.50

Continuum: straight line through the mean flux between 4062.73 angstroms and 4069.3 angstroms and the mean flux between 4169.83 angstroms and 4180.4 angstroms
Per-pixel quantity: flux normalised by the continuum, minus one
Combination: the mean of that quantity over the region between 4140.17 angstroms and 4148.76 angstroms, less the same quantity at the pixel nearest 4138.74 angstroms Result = 0.10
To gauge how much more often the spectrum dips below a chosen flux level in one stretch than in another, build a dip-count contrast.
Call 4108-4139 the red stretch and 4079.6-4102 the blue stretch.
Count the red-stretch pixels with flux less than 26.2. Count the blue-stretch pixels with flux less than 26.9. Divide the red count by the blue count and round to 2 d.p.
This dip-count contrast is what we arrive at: 1.14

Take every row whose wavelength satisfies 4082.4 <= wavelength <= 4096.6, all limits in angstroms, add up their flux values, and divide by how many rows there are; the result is 24.2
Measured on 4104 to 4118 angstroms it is 23.3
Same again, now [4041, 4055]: 26.5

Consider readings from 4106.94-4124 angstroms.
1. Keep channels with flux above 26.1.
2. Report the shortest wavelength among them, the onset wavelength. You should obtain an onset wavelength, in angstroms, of 4114.98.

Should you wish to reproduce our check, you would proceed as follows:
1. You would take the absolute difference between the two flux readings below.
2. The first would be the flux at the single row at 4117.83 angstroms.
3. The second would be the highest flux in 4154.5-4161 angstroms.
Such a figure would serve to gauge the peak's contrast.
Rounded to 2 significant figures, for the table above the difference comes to 4.1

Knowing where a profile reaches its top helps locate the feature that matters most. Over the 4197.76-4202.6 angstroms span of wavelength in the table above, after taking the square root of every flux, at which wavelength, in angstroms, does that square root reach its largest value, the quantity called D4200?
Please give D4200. 4200.18 angstroms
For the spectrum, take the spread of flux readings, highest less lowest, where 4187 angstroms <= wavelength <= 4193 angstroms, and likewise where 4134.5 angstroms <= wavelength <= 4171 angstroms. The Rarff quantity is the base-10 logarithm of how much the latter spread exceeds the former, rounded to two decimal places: 0.83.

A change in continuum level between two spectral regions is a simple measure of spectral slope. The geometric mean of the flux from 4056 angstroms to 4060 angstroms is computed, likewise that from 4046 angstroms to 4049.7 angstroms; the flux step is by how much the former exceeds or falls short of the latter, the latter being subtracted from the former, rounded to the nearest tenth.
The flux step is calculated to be 2.3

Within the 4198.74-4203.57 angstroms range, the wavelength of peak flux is 4200.18 angstroms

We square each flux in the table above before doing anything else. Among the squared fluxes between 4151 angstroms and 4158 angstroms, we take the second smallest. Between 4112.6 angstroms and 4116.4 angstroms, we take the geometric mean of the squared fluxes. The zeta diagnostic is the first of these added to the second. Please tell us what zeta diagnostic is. 1158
